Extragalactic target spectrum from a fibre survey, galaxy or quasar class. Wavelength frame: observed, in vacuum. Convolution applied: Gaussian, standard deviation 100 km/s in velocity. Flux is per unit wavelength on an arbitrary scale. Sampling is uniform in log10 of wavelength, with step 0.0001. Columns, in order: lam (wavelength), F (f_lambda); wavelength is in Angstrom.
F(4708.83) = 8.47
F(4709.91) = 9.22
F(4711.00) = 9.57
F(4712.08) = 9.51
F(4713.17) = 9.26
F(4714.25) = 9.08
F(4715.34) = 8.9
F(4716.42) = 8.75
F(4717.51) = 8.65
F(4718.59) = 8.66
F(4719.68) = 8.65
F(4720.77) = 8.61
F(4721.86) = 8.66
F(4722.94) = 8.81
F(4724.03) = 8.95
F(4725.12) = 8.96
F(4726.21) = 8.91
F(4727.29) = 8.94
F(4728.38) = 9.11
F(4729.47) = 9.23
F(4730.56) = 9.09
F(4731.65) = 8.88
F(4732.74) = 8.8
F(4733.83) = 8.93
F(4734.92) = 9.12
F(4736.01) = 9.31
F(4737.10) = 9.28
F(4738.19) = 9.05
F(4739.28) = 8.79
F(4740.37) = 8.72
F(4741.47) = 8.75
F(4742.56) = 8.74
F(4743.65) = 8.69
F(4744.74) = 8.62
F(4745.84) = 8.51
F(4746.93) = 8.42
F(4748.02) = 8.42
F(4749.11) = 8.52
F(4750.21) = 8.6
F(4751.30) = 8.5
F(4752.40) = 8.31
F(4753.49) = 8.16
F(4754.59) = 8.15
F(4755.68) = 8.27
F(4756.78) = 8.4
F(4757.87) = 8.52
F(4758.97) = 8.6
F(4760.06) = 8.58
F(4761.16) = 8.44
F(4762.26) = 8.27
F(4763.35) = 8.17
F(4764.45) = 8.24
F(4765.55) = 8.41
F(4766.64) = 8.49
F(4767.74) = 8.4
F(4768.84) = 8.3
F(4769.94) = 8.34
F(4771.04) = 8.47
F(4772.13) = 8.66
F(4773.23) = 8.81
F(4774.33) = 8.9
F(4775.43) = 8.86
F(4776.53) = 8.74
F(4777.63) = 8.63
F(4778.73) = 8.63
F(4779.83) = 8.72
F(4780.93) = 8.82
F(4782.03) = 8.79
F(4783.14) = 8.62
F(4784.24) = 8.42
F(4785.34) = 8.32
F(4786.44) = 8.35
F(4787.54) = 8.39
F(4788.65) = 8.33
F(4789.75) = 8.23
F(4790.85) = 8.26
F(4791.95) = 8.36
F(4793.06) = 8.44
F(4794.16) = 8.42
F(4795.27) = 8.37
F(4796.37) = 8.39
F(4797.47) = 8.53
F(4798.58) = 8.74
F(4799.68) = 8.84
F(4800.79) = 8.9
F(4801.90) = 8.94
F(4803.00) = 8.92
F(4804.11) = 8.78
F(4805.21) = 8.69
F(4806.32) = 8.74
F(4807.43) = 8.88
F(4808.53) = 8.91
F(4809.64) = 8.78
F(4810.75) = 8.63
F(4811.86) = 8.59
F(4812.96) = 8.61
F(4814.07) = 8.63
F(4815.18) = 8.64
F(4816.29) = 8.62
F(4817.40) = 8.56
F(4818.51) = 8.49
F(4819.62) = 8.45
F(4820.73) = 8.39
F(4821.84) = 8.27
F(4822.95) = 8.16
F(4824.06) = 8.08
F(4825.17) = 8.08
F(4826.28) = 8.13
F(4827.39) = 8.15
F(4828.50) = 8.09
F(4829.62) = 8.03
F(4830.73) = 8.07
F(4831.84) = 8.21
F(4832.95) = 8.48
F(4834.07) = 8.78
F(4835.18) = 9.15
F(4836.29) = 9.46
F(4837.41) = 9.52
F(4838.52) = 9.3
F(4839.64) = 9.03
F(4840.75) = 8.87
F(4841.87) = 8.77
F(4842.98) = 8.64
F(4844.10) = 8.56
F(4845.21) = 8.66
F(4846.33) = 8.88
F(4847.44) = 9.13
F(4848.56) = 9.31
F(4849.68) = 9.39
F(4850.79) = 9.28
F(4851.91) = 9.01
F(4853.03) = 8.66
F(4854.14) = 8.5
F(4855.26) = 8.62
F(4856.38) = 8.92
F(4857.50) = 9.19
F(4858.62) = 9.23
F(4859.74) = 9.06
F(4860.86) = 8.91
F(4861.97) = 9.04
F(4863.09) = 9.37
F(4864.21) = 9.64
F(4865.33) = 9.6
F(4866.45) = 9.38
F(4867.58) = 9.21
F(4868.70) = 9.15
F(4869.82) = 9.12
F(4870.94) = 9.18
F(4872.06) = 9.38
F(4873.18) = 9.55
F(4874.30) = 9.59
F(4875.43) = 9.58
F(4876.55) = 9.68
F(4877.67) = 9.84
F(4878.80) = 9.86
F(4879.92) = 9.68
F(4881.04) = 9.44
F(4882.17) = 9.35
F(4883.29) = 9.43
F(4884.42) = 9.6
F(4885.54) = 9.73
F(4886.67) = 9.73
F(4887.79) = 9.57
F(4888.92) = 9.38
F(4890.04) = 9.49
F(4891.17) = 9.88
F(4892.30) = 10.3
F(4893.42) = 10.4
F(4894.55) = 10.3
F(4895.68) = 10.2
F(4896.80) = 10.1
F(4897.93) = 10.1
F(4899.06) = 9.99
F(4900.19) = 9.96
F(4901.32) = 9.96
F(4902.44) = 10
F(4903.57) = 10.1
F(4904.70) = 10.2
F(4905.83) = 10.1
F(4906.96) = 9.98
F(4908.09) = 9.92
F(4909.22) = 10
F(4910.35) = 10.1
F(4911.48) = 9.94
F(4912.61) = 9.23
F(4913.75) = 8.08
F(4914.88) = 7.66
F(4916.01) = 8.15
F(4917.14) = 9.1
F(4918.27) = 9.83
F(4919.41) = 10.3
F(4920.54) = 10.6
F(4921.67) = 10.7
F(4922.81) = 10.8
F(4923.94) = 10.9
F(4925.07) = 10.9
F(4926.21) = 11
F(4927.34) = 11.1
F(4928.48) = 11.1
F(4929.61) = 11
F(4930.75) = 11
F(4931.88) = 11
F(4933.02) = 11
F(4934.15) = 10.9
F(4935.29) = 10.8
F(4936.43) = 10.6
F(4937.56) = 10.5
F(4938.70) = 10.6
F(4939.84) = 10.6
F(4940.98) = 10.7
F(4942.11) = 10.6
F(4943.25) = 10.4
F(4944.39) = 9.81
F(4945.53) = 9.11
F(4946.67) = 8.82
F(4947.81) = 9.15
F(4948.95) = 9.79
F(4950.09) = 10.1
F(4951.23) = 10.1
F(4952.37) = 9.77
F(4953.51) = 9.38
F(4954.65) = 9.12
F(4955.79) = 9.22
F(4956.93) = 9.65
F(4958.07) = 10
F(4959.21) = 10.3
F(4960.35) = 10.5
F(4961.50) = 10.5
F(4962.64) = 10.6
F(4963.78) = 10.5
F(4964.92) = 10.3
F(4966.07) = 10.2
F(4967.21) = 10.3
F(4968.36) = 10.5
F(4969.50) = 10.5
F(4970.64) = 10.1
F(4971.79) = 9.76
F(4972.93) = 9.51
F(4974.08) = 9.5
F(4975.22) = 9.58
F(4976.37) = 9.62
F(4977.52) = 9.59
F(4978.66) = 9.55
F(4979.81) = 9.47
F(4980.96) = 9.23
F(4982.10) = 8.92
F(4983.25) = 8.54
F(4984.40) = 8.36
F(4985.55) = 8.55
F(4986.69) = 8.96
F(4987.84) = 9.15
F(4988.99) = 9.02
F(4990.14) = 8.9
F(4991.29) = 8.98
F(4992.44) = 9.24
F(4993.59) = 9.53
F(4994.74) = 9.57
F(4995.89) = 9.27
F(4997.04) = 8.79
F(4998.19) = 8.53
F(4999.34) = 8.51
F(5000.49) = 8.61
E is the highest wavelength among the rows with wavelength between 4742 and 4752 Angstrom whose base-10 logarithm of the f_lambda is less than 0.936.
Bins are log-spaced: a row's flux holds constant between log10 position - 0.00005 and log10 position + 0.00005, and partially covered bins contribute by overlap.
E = 4751.30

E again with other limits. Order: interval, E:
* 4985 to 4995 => 4985.55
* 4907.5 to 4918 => 4916.01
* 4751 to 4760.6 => 4760.06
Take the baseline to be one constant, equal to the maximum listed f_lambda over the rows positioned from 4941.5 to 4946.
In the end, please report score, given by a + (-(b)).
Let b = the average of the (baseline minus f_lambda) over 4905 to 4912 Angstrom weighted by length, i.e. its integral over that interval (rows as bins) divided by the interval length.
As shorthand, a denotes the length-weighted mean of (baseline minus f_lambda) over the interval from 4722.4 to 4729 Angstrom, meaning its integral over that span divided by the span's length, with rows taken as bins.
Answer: 1.1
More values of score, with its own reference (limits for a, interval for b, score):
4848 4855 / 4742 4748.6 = -0.4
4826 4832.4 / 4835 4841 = 1.1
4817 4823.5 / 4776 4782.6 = 0.3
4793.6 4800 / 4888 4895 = 1.4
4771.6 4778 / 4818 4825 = -0.5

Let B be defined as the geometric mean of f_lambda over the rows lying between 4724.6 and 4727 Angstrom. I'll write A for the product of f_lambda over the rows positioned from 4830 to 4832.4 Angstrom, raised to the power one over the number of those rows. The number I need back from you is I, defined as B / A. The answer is 1.10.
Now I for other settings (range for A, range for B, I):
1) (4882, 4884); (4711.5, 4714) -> 1.00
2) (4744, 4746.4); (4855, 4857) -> 1.02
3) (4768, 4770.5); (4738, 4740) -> 1.07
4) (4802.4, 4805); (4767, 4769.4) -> 0.94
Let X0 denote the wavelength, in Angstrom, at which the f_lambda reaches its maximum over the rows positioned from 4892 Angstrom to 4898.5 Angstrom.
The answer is 4893.42 Angstrom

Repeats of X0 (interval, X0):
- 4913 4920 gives 4919.41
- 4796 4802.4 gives 4801.90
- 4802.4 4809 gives 4803.00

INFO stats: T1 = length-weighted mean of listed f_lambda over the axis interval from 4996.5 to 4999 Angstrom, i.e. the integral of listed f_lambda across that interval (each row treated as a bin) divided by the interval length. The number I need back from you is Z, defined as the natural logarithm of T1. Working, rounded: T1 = 8.7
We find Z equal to 2.16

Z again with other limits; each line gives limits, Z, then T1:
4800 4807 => 2.18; 8.8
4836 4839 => 2.24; 9.4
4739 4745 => 2.17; 8.7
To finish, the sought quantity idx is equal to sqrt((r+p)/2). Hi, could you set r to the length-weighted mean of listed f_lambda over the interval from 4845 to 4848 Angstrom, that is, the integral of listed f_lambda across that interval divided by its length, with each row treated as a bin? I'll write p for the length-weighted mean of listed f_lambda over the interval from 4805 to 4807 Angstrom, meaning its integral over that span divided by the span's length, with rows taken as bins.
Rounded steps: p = 8.7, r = 8.9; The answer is 2.97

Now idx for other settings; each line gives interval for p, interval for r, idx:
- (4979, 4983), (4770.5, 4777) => 2.99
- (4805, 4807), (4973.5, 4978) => 3.02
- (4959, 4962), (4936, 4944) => 3.24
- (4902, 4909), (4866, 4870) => 3.10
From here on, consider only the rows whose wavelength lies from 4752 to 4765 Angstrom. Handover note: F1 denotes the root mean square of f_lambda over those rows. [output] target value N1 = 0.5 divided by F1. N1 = 0.060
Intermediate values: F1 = 8.3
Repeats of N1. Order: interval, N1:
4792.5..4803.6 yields 0.058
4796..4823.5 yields 0.058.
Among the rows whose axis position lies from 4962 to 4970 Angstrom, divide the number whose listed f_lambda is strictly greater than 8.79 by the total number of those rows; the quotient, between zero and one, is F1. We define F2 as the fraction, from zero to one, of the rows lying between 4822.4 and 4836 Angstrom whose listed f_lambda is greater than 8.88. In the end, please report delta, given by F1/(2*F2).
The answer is 6.0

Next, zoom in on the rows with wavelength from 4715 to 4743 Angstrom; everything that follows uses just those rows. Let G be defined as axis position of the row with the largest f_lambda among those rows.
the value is 4736.01 Angstrom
